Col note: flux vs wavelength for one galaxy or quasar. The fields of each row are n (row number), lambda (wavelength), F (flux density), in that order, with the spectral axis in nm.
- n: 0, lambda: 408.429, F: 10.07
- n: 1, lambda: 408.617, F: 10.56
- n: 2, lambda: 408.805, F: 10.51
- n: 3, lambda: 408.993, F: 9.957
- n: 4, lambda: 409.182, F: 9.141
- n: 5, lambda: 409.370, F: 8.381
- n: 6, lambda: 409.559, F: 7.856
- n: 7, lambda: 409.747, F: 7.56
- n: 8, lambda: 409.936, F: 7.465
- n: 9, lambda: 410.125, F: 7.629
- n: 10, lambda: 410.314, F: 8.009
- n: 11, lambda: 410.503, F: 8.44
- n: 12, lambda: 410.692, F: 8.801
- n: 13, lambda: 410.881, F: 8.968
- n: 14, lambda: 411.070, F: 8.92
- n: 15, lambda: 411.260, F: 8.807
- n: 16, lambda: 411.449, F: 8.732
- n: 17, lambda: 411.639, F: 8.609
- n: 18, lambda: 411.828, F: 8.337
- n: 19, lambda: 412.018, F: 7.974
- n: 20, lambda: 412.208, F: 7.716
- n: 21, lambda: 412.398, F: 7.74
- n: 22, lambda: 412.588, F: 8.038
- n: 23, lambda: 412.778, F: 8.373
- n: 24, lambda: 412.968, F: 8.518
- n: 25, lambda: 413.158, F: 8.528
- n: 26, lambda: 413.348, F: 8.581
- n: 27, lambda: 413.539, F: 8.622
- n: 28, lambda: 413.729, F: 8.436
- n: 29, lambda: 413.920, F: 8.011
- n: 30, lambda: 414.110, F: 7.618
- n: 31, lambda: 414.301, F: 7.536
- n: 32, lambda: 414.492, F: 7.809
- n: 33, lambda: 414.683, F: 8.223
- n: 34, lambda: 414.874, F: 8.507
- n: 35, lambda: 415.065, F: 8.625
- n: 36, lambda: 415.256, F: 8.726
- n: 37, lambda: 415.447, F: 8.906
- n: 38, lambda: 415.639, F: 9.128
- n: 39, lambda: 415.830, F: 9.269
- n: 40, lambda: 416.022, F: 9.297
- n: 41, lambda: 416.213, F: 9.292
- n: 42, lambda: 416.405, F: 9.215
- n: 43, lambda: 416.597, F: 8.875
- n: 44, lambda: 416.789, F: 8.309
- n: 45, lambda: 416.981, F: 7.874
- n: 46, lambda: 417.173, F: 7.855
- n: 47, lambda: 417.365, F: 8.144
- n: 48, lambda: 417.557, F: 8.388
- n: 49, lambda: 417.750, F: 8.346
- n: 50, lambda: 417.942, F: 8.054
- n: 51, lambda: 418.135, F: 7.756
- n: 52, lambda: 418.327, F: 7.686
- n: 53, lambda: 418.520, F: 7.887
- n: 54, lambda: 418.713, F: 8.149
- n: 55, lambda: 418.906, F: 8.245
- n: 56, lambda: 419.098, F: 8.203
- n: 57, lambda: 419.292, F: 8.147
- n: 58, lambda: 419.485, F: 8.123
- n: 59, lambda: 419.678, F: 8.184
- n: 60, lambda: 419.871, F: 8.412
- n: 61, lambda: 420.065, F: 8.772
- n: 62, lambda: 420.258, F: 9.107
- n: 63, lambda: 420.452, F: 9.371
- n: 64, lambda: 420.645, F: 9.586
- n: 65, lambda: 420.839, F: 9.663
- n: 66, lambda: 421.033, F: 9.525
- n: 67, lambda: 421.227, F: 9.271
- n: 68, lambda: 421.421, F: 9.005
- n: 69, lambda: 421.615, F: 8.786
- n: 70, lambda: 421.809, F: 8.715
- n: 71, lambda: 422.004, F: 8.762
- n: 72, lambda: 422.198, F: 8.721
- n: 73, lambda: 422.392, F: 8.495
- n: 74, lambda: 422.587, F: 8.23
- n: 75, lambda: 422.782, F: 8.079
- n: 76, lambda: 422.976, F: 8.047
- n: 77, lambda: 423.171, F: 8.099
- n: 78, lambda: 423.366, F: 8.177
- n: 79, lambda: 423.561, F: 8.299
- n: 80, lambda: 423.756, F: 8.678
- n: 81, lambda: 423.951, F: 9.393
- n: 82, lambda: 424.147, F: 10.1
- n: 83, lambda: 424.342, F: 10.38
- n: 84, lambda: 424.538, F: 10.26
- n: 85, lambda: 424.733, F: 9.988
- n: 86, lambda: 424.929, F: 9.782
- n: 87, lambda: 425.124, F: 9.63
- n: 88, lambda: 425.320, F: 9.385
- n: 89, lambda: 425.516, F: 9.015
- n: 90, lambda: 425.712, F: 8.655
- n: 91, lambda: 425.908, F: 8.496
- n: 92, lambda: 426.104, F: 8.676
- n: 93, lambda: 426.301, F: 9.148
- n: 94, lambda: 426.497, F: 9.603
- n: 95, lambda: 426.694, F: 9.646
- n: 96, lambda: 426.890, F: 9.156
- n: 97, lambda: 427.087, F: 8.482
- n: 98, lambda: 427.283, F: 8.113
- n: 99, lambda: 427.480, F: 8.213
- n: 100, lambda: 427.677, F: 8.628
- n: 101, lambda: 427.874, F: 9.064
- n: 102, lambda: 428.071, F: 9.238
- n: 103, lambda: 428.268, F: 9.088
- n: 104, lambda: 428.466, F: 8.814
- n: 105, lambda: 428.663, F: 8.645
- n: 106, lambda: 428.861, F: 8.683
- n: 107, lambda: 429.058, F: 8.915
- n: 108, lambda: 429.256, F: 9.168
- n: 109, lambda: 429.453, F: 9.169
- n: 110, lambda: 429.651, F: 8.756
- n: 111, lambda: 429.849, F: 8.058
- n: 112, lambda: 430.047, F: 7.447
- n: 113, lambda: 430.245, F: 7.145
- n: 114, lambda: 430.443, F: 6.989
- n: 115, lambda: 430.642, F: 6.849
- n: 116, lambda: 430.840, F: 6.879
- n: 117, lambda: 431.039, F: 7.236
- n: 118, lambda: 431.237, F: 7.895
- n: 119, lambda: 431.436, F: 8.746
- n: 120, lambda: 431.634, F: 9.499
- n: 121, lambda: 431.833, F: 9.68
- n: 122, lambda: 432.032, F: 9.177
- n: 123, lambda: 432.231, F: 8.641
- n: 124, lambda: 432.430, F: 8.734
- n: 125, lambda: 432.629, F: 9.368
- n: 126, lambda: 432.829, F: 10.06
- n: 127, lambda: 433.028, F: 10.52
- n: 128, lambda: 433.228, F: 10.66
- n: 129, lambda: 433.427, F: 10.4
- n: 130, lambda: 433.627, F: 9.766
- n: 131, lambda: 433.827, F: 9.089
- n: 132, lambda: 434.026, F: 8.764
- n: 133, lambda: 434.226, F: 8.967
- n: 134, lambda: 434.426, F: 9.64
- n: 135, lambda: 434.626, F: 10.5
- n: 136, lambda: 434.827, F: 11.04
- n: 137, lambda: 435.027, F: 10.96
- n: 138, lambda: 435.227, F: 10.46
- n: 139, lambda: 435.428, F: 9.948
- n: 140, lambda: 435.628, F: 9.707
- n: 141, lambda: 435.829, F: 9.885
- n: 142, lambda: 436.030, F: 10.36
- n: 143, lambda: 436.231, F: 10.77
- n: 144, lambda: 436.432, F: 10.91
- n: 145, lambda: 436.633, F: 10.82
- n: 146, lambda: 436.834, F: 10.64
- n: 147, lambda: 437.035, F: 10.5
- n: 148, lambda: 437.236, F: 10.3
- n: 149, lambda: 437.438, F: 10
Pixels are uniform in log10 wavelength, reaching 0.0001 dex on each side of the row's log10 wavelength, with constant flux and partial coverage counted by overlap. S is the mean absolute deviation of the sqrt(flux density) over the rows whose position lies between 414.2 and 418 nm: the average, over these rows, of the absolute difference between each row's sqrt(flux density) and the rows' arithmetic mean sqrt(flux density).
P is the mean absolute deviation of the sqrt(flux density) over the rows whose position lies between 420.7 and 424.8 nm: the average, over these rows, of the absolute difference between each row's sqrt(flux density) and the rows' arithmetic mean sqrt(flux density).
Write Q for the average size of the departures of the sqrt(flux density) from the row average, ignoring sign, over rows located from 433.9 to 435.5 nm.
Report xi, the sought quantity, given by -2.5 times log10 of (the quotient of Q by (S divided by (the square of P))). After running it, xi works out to 4.5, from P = 0.11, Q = 0.112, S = 0.08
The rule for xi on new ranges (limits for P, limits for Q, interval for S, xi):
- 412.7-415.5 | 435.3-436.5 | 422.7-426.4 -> 6.8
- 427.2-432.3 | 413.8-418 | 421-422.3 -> 3.8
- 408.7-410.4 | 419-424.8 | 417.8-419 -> 2.9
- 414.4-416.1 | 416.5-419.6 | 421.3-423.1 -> 6.3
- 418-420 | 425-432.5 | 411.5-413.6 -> 6.7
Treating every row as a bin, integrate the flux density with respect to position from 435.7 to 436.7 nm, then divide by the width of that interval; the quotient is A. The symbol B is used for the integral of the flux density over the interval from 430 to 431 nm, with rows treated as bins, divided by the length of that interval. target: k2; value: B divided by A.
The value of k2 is 0.7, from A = 10.5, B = 7.0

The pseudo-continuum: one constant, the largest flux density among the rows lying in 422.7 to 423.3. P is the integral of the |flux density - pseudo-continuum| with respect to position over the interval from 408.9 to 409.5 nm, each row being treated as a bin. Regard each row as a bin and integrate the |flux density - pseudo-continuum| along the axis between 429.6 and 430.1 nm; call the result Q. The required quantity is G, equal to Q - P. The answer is -0.4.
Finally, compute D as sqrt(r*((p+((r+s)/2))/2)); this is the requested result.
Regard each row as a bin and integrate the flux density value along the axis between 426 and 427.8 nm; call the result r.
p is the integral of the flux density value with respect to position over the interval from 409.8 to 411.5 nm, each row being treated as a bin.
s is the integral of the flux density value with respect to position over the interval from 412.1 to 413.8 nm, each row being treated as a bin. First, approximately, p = 14.3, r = 15.9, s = 14.1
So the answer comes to 15.3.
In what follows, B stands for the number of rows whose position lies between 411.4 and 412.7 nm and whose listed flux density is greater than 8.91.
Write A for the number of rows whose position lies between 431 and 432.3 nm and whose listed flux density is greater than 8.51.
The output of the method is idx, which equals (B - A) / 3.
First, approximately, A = 5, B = 0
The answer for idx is -1.7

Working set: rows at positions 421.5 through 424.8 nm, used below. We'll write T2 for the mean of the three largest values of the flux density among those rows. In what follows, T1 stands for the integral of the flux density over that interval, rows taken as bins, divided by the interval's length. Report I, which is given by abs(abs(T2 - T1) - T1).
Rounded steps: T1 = 8.9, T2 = 10.2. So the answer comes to 7.5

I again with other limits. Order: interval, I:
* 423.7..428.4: 8.2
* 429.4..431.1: 6.5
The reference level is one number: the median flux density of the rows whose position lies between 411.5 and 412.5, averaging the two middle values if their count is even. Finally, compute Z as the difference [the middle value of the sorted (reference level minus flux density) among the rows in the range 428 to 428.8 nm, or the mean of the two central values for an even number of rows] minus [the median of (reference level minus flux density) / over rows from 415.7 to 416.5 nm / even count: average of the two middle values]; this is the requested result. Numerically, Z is 0.3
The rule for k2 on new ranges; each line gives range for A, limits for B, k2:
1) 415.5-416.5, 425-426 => 1.0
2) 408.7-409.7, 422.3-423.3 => 0.9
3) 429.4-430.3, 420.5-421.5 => 1.2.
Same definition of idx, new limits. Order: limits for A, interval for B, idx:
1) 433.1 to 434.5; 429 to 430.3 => -1.3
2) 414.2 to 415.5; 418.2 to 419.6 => -1.0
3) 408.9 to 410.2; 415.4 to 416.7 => 1.0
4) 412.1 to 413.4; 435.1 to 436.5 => 1.3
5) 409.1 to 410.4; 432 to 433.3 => 1.3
